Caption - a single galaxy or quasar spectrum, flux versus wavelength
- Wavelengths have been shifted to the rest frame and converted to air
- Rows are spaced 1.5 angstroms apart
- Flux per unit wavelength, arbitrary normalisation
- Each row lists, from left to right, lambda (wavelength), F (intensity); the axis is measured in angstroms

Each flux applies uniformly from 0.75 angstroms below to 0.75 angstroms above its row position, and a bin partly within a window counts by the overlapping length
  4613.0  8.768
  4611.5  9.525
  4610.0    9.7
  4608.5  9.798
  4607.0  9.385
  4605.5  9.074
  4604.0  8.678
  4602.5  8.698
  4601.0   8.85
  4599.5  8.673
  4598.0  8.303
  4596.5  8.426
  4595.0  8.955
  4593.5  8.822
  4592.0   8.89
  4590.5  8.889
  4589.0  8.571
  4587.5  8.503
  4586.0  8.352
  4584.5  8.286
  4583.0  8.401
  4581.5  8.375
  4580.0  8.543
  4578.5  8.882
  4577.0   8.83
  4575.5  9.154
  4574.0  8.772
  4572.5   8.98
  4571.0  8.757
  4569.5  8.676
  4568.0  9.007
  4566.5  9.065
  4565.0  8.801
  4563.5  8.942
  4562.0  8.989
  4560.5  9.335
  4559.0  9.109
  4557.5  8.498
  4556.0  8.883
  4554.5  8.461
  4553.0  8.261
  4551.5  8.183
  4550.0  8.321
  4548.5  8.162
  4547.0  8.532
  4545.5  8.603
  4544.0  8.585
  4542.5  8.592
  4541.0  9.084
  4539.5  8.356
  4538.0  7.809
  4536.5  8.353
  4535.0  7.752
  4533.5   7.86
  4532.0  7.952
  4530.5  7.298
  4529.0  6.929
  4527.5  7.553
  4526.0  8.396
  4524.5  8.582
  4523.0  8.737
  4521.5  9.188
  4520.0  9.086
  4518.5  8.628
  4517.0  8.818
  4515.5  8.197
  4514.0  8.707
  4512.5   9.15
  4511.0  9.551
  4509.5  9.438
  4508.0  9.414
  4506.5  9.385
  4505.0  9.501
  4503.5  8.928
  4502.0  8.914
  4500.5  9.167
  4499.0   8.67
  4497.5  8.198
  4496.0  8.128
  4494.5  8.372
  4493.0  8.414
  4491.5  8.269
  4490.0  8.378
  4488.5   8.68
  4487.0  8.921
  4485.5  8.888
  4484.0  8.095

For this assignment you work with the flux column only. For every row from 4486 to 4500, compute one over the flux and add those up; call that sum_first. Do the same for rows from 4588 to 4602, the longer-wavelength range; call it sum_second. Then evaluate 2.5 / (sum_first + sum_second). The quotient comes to 1.19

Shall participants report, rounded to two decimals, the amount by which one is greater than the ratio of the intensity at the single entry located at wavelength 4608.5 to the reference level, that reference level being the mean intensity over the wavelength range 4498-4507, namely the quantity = -0.08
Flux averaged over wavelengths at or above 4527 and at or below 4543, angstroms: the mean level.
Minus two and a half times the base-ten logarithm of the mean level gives -2.25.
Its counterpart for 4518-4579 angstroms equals -2.33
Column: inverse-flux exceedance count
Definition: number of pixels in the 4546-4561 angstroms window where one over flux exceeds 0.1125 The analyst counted 8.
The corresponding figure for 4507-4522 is 4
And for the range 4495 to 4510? 3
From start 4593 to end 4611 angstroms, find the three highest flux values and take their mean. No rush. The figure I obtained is 9.63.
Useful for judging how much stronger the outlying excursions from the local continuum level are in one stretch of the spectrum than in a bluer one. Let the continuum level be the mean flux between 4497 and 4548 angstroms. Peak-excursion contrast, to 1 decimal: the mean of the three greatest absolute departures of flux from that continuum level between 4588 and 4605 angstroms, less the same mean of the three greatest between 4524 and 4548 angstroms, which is -1.0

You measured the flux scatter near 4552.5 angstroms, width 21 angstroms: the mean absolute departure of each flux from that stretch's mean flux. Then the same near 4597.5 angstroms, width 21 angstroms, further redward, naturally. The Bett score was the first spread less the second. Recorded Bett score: 0.1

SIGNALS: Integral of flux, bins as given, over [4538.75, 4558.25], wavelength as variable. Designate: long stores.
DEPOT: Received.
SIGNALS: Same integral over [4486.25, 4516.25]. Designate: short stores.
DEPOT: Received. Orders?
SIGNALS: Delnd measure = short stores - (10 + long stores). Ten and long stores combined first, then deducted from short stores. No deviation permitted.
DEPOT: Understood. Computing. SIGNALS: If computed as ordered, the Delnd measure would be 89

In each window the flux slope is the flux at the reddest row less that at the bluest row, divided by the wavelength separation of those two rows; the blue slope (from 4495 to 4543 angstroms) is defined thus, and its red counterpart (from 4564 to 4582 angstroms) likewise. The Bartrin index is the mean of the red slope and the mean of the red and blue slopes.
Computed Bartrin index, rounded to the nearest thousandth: -0.017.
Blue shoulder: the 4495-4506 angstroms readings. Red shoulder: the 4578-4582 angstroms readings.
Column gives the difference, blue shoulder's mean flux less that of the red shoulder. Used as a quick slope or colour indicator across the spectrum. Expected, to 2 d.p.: 0.19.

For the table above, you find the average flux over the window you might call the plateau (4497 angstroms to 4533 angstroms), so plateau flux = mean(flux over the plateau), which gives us 8.7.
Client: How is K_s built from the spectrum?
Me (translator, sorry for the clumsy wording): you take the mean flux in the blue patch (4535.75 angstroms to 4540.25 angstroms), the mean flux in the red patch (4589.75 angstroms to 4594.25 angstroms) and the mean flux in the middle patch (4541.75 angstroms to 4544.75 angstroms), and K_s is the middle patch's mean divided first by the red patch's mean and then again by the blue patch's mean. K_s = 0.119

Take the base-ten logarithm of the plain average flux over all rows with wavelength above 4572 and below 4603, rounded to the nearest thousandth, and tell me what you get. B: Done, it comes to 0.938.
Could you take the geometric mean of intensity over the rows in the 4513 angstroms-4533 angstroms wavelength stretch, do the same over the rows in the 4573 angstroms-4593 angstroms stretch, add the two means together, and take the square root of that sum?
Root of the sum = 4.11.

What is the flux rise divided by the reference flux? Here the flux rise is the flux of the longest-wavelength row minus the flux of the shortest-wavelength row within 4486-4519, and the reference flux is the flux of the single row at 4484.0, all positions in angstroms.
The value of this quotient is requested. -0.04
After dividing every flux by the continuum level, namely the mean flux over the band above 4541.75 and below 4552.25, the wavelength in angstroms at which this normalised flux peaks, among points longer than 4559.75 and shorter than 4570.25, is 4560.5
